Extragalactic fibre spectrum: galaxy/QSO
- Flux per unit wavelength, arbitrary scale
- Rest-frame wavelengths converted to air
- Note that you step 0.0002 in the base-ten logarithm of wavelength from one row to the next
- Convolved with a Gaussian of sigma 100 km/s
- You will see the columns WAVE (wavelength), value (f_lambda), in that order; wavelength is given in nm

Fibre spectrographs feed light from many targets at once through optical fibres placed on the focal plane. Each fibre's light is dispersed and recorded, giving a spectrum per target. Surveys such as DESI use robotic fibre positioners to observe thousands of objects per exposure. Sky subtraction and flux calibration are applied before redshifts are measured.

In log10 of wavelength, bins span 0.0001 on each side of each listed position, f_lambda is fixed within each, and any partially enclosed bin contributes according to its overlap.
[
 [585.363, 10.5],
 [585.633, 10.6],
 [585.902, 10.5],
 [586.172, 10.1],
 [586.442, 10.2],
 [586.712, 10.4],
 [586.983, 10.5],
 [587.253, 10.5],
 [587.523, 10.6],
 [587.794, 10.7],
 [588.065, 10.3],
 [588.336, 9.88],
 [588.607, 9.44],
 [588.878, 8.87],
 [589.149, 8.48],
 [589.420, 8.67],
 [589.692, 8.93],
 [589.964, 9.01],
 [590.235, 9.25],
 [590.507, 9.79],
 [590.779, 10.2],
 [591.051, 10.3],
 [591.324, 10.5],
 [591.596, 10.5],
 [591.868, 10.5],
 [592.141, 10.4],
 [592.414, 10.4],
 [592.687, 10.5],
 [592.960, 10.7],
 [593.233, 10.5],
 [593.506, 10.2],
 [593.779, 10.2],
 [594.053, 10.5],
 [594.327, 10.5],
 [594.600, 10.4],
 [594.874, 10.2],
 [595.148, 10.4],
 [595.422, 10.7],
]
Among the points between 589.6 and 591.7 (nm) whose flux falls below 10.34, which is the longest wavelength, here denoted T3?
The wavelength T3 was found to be 591.051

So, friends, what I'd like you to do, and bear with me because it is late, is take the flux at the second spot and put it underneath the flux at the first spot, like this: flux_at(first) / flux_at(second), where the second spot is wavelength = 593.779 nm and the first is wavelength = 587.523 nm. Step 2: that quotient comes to 1.04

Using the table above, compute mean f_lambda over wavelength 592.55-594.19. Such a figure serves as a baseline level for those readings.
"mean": 10.4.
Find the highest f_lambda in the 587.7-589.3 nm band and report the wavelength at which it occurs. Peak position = 587.794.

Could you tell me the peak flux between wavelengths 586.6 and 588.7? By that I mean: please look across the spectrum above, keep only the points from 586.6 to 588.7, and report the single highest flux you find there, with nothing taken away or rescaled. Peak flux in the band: 10.7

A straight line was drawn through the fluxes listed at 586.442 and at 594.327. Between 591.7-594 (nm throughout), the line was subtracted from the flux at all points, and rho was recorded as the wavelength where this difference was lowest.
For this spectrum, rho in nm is 593.779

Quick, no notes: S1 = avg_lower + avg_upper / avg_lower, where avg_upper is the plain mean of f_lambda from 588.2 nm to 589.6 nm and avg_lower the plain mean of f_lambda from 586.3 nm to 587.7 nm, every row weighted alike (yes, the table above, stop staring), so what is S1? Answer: 11.3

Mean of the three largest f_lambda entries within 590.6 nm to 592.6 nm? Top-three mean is 10.50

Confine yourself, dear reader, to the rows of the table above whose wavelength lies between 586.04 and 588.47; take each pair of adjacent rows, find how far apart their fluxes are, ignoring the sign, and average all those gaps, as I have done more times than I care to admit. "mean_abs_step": 0.18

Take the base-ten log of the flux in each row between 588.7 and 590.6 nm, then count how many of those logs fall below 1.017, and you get 7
